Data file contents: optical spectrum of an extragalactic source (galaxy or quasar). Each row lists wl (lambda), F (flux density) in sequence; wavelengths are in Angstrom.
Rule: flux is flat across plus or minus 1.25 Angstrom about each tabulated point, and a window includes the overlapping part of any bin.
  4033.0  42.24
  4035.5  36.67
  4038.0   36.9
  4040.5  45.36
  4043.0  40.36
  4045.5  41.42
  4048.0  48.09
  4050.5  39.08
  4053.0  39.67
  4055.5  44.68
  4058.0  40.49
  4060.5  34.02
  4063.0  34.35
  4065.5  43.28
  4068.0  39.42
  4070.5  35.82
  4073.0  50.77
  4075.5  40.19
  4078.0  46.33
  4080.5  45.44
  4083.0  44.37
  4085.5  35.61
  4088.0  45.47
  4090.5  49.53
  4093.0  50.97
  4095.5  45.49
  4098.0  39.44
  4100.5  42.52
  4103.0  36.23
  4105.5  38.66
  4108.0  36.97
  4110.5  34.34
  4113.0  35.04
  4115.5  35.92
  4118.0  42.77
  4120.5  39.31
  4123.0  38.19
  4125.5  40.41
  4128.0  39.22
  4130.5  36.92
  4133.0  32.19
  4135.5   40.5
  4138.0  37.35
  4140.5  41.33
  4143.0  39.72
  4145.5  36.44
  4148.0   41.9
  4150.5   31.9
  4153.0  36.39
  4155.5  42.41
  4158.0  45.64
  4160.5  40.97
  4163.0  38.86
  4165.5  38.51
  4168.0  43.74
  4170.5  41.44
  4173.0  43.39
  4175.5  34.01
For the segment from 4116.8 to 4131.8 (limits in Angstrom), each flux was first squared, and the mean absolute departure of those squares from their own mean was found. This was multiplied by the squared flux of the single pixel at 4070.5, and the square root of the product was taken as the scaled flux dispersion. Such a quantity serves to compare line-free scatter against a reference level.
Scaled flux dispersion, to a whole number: 381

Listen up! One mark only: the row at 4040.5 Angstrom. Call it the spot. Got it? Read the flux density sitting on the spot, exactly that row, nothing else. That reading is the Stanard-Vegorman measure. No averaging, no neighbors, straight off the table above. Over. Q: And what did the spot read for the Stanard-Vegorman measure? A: 45.36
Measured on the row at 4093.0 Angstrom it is 50.97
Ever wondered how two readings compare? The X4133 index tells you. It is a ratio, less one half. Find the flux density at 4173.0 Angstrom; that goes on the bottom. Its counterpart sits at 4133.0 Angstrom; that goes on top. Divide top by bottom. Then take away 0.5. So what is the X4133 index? 0.24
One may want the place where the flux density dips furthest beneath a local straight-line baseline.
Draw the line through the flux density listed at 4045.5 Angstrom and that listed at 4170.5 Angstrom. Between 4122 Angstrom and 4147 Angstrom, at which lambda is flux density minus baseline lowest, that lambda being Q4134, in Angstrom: 4133.0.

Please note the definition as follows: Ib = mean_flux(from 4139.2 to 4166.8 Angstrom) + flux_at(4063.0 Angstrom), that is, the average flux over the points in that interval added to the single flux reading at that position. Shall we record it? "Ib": 73.8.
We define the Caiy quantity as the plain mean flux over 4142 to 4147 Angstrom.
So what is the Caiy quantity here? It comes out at 38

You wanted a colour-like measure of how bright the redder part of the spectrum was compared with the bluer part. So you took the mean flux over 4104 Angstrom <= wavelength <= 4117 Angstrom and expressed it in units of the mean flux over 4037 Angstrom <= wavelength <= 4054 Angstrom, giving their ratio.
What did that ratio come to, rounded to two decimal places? 0.87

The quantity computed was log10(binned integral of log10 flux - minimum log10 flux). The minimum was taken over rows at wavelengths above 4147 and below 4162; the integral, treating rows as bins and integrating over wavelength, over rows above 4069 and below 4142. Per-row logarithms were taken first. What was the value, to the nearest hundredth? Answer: 2.06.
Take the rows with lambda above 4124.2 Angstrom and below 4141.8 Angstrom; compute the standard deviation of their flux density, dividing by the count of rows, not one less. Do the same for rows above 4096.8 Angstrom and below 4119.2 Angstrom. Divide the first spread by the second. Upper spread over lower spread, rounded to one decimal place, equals 1.0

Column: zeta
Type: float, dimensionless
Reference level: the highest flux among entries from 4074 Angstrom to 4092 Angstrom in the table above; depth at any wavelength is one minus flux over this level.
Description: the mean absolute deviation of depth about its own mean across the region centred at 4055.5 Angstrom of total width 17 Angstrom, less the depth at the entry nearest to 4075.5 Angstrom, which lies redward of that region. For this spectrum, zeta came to -0.11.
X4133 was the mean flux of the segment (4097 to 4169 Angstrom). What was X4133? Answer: 39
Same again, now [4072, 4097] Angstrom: 45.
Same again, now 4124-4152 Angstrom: 38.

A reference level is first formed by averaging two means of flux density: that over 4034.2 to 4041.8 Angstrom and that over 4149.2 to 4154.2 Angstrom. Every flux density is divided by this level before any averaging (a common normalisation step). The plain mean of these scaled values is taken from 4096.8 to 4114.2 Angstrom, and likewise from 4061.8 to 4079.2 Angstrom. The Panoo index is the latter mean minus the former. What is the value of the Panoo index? 0.10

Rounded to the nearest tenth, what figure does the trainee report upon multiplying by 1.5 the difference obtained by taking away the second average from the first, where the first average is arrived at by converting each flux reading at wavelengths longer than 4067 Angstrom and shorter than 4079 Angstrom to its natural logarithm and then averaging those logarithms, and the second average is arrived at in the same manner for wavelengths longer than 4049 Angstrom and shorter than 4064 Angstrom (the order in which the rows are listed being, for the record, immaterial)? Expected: 0.1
